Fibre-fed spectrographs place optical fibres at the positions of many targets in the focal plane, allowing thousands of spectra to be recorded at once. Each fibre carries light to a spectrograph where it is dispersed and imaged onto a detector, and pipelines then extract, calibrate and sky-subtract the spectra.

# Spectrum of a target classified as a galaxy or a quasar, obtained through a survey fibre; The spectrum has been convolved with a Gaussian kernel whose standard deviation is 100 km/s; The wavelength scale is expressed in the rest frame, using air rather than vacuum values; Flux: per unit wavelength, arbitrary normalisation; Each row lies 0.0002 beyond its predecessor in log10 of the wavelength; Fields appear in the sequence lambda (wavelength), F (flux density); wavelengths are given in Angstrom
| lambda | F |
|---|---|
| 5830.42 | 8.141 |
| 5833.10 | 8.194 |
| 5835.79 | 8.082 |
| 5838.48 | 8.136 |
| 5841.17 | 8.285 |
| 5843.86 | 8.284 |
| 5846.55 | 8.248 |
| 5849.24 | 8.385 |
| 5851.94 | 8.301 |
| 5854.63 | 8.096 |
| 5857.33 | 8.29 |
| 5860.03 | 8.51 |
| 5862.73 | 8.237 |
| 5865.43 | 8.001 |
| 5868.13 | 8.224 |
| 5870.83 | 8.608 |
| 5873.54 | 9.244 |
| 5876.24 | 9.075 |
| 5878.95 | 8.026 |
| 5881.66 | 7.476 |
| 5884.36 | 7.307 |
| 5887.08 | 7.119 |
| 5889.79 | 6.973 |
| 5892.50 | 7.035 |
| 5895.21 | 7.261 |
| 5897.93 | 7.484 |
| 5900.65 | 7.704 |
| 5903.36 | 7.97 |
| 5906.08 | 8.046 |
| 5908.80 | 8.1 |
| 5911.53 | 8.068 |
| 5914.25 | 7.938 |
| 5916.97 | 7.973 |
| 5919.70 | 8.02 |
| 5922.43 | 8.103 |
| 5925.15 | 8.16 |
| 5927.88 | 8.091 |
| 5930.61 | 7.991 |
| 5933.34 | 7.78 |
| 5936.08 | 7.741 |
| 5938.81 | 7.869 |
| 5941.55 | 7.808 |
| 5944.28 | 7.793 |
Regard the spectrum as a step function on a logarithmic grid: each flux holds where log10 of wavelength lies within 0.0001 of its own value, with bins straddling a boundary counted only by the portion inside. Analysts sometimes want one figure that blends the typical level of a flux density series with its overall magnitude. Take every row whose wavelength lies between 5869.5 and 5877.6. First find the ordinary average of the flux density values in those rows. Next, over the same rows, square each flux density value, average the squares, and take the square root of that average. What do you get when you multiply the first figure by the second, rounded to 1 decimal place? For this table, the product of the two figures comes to 80.6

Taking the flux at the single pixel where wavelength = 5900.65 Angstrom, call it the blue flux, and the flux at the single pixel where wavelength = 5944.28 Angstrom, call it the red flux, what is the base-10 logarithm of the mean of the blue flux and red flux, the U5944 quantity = 0.889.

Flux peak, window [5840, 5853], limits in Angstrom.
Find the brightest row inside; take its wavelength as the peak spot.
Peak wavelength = 5849.24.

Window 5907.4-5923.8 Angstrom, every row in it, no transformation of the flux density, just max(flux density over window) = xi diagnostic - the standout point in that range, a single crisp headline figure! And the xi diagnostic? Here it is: 8.103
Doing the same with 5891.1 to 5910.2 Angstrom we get 8.1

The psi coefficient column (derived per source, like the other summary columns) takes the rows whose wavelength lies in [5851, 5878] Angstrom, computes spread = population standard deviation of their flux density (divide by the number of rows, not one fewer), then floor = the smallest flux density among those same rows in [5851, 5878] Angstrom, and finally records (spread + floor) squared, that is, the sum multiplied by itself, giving 70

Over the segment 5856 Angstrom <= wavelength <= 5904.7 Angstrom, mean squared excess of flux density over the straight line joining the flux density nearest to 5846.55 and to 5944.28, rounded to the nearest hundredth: 0.42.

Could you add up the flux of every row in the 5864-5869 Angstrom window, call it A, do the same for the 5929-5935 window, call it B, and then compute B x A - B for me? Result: 240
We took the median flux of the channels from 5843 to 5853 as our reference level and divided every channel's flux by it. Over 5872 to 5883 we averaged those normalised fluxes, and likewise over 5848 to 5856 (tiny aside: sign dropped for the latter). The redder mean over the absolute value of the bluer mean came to 1.02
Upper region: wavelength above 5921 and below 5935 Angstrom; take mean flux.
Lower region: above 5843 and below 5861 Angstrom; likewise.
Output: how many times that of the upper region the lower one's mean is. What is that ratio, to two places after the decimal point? 1.03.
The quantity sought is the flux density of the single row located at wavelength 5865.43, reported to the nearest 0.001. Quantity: 8.001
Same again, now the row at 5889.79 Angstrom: 6.973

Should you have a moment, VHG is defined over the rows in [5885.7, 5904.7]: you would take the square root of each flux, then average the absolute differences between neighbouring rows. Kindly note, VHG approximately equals 0.035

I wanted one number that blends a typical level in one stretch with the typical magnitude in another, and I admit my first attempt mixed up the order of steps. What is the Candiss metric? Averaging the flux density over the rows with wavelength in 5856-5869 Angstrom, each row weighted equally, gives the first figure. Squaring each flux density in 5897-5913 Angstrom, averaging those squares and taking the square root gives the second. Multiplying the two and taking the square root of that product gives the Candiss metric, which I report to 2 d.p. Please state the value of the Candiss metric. 8.07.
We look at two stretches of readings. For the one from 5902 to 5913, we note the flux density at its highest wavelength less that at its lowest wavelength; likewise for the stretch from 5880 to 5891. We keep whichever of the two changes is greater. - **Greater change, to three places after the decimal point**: 0.098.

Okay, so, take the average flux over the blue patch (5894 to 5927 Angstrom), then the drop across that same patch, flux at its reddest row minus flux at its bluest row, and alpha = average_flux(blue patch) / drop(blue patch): 9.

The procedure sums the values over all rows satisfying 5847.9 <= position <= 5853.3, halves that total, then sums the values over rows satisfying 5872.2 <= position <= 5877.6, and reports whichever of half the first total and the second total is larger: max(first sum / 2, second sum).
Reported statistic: 18.32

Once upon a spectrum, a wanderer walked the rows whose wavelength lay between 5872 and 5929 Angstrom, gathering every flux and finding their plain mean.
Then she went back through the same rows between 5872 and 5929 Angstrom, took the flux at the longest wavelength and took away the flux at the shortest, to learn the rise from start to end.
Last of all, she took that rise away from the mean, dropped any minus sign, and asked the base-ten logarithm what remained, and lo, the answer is 0.96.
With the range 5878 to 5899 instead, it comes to 0.90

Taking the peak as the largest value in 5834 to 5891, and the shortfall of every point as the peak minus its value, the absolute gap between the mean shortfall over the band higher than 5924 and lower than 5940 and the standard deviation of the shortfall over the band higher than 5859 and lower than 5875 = 0.9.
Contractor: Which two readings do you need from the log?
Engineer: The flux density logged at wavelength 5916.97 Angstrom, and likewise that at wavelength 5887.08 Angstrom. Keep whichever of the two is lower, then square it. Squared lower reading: 51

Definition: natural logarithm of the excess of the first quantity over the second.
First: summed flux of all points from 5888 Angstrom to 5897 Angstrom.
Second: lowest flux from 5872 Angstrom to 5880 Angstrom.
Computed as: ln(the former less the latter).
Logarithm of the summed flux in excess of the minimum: 2.58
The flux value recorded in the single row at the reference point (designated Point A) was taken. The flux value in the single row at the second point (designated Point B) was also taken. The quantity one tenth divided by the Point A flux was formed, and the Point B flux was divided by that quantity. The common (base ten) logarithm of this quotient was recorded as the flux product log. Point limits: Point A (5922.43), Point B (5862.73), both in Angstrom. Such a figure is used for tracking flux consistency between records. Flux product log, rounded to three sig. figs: 2.82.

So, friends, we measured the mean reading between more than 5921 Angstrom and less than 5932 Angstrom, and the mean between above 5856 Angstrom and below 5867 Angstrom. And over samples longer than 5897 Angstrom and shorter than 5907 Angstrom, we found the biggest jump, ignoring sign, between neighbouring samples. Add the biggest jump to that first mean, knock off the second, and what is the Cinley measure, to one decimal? 0.1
